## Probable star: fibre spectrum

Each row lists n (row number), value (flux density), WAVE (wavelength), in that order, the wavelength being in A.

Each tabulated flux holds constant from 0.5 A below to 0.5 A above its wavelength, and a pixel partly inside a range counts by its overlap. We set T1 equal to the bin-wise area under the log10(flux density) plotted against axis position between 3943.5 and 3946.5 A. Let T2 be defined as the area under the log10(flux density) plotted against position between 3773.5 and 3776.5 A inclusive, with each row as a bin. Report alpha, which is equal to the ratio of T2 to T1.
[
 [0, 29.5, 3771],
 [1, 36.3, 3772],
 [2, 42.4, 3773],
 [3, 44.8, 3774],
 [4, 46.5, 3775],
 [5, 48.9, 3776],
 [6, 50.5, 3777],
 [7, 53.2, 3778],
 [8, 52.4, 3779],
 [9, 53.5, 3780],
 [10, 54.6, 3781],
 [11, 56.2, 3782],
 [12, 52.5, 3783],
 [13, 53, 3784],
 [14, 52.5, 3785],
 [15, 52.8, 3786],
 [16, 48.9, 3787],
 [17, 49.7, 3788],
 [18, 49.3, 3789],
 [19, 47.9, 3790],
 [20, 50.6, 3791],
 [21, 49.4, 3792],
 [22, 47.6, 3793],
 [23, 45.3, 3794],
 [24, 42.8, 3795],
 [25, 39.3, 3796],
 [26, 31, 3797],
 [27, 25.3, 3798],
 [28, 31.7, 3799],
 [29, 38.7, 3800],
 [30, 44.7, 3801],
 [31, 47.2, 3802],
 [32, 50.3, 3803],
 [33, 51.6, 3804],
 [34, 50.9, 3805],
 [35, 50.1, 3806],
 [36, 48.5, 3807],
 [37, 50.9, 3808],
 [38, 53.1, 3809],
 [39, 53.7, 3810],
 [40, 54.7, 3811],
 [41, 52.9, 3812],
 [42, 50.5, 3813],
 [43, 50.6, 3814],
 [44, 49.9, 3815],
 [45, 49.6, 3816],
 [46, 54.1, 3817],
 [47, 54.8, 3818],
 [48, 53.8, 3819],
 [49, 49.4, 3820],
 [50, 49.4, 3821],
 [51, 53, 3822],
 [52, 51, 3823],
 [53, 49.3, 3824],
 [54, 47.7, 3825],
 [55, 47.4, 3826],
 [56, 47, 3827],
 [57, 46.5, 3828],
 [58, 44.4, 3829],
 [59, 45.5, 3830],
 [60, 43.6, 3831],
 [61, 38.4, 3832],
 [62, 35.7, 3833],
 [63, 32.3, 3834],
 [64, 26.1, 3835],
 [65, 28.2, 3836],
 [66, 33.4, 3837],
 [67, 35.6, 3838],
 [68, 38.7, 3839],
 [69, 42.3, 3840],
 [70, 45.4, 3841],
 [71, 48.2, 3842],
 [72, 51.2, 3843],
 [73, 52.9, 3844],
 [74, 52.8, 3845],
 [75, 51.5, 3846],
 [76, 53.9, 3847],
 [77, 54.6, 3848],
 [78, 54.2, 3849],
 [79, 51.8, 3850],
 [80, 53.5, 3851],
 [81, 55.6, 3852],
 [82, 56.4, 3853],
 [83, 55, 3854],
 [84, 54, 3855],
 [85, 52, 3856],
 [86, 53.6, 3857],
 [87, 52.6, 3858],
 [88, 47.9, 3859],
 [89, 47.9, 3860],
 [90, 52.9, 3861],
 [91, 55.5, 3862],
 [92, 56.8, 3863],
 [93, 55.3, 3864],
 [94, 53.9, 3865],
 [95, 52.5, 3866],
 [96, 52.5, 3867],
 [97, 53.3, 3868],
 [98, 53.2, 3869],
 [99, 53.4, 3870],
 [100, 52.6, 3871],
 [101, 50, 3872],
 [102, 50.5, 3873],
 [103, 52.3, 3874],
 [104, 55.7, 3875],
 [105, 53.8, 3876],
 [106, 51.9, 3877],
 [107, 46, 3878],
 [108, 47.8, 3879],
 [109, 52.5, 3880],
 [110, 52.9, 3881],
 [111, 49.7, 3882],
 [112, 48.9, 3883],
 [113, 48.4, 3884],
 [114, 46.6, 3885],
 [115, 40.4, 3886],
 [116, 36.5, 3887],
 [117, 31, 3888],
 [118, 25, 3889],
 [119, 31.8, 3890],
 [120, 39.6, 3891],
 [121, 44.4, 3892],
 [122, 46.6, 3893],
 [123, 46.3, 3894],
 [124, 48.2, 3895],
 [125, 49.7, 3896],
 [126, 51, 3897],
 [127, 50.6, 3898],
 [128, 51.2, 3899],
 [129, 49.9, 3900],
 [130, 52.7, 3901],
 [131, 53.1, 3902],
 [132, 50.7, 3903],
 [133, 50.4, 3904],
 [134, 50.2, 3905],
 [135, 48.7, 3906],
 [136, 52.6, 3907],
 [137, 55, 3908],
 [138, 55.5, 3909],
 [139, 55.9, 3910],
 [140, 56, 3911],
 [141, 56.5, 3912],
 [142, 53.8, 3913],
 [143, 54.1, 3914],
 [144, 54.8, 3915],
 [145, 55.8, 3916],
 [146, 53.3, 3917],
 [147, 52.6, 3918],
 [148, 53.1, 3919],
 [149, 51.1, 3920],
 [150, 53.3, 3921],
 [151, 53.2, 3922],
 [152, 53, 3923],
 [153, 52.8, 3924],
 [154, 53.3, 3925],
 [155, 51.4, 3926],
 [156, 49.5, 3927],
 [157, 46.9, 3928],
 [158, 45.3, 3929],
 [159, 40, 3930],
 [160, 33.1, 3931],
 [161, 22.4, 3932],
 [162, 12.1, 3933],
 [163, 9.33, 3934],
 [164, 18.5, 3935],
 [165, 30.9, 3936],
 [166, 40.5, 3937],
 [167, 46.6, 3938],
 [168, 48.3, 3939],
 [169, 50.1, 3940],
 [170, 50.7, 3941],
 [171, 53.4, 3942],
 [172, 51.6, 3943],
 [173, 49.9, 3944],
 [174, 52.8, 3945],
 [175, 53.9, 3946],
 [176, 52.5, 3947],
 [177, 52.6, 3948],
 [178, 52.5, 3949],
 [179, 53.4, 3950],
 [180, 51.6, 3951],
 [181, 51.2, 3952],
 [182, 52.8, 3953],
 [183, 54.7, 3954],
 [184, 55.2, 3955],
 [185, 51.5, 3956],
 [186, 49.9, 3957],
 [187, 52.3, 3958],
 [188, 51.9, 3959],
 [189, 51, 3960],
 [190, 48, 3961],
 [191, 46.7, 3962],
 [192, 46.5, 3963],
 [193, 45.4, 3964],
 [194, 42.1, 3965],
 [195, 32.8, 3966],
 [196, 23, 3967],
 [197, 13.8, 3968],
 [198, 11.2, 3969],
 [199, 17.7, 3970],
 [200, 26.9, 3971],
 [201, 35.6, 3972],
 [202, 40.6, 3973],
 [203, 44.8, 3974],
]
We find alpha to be 0.97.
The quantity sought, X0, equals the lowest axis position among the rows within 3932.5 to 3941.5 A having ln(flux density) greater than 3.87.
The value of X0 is 3939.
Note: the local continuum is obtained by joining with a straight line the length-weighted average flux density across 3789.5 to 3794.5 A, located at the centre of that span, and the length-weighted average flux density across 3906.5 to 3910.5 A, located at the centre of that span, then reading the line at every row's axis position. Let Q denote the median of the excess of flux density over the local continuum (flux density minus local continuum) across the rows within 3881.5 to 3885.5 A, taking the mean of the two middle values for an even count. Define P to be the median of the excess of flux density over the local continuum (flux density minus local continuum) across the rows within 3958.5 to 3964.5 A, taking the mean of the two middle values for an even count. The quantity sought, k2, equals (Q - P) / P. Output -0.5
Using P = -10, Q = -5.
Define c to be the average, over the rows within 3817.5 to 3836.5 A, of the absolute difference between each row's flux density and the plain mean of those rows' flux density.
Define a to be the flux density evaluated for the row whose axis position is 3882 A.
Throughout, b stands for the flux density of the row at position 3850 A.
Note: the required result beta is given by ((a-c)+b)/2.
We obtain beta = 47.5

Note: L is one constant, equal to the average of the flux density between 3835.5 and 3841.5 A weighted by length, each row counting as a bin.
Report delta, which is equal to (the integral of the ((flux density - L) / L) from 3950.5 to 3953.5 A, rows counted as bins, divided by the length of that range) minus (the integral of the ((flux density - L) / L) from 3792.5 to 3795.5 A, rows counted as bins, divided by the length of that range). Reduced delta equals 0.18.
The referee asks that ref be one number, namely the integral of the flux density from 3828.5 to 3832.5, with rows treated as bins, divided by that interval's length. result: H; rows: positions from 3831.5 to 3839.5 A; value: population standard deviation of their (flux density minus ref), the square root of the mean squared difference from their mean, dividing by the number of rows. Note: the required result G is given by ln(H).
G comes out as 1.4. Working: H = 4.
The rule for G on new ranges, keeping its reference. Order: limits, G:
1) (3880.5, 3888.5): 2.0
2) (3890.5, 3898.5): 1.3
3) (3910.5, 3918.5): 0.3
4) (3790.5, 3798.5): 2.1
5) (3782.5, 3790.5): 0.7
